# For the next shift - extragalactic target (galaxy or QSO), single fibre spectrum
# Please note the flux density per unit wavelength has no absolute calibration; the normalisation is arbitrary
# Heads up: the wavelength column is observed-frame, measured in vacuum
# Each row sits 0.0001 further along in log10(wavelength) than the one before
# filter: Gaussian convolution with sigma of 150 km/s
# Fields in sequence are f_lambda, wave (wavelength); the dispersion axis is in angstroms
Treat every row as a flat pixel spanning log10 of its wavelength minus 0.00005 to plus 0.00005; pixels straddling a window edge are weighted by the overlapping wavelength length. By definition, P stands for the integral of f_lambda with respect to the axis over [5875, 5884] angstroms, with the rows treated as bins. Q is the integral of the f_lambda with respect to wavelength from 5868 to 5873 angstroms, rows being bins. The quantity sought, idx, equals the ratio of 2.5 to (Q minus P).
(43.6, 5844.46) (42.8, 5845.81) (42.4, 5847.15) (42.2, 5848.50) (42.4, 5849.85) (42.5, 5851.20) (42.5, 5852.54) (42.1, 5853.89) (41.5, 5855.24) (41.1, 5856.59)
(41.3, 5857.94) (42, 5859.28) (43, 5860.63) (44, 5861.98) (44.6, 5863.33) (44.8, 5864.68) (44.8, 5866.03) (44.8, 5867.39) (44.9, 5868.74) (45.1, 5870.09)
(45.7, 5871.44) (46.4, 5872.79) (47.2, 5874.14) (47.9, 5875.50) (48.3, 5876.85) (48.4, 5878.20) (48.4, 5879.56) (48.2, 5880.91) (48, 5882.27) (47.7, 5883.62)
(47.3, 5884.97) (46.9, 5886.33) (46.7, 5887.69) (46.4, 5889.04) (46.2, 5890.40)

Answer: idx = -0.01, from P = 433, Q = 227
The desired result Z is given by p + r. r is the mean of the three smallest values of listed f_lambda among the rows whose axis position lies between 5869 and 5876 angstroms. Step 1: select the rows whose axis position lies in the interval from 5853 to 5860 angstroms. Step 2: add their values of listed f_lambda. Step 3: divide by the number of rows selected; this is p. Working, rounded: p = 42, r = 46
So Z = 87.3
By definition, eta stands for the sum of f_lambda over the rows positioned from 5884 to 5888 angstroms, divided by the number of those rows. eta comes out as 47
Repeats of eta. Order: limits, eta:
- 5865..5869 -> 45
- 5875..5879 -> 48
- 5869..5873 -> 46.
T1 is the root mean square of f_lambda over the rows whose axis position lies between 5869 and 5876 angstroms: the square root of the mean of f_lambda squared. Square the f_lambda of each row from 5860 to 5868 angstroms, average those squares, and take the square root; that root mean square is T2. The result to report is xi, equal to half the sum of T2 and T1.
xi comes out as 45.4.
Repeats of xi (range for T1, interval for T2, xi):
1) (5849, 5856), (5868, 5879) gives 44.5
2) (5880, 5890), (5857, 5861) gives 44.7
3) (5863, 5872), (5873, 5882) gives 46.5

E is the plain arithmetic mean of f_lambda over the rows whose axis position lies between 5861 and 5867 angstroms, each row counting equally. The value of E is 45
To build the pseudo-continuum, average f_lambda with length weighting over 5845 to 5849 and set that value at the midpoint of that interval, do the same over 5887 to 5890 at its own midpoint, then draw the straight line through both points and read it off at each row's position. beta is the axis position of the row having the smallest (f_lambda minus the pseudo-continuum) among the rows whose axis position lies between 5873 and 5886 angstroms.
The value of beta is 5884.97 angstroms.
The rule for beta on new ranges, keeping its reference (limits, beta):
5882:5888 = 5887.69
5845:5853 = 5852.54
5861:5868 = 5861.98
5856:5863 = 5856.59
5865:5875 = 5868.74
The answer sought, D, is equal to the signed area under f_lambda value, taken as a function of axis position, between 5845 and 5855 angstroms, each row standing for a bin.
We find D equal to 424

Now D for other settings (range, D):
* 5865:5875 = 455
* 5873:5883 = 480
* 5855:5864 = 383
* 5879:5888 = 429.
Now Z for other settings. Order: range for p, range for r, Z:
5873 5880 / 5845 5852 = 90.4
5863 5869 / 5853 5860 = 86.1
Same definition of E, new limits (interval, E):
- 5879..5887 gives 48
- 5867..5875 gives 46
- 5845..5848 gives 43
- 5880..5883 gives 48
